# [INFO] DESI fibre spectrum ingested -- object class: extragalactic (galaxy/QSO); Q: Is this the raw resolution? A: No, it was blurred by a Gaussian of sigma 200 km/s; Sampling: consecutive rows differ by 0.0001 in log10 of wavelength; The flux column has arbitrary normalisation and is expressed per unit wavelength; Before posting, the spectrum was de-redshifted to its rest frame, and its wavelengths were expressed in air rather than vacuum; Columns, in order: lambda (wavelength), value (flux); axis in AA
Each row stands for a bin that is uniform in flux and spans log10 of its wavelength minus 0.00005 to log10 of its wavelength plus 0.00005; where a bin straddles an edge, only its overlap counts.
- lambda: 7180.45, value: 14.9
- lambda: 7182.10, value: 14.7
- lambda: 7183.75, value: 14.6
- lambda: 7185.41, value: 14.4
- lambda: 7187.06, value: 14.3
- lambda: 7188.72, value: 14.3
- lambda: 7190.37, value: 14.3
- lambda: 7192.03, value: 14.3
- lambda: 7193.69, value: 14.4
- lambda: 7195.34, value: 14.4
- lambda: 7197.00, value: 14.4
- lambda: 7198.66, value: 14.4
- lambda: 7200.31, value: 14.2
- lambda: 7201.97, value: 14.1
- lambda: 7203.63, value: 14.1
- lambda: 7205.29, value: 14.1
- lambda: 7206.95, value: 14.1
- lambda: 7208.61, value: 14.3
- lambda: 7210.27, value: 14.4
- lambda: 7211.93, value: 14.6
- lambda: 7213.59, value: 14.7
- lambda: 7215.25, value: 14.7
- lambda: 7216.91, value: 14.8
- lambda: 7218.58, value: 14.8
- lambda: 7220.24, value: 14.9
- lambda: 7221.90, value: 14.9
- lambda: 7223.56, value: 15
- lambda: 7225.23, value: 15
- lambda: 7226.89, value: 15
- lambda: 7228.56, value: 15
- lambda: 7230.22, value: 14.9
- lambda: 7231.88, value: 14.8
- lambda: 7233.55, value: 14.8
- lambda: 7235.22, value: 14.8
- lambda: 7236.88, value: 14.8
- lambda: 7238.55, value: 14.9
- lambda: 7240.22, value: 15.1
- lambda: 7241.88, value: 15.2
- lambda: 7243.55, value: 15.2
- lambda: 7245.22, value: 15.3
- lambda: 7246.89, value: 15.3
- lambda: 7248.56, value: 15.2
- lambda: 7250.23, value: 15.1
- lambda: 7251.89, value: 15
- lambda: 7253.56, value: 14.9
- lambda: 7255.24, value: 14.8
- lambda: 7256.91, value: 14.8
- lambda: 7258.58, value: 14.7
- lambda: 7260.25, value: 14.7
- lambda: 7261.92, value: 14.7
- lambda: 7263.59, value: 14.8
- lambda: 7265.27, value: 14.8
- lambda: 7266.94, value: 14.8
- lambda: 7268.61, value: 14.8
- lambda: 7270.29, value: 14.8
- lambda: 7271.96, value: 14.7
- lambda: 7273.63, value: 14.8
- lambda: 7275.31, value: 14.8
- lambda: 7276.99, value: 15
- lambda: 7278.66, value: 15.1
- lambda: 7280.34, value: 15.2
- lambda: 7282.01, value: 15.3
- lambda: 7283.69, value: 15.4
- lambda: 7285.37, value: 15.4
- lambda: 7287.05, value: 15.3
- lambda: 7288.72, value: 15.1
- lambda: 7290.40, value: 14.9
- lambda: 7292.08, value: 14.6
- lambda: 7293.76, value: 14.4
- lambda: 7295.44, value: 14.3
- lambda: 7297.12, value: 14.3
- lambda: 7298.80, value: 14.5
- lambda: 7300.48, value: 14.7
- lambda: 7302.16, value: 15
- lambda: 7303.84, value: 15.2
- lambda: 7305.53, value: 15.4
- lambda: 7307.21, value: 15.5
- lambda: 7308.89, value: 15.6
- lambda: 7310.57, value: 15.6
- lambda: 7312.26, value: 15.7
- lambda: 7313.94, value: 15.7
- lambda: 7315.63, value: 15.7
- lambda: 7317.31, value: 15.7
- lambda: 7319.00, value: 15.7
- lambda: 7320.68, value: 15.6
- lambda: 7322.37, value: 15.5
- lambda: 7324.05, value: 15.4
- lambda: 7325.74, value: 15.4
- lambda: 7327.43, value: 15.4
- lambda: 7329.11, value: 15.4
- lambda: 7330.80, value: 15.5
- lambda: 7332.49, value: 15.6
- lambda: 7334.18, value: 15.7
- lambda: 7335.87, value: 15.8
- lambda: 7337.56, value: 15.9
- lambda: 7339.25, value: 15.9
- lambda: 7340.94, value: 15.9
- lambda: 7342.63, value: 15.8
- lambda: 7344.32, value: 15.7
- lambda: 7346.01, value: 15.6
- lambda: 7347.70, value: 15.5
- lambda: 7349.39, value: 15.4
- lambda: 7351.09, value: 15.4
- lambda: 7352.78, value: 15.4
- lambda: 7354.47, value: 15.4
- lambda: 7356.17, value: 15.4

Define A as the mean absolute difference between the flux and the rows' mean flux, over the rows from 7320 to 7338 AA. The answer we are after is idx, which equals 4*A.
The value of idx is 0.6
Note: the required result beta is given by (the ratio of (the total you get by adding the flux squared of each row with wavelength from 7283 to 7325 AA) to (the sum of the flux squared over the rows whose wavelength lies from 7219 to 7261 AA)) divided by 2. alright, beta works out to 0.52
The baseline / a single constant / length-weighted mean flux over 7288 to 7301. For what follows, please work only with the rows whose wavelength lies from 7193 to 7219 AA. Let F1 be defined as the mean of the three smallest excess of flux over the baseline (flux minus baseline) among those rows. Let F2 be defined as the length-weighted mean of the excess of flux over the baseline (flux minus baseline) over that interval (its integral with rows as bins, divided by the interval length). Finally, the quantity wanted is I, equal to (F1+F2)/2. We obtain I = -0.34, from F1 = -0.49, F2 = -0.19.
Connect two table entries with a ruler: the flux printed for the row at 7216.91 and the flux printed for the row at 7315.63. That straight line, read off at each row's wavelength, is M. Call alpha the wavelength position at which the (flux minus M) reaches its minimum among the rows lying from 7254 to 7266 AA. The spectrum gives 7261.92 AA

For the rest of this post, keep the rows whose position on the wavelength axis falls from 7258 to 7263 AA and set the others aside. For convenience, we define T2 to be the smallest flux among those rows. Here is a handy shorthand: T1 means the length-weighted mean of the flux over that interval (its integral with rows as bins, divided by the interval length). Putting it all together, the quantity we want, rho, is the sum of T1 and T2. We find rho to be 29.4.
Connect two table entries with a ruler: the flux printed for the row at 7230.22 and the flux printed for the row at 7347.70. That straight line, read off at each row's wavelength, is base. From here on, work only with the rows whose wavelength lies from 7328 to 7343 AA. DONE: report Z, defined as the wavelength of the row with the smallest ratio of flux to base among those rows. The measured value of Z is 7329.11 AA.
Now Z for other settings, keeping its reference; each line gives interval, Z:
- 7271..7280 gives 7271.96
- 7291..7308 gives 7297.12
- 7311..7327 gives 7325.74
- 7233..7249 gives 7236.88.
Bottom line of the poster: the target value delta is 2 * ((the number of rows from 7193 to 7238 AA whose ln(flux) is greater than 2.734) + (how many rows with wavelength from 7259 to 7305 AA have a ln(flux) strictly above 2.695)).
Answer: 22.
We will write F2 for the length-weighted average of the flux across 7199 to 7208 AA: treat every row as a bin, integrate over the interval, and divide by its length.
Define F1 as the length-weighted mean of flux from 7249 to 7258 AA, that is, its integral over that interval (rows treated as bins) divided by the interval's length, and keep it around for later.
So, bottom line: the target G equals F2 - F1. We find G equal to -0.8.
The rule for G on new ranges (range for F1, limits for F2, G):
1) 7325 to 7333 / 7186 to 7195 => -1.1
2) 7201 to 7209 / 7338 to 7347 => 1.7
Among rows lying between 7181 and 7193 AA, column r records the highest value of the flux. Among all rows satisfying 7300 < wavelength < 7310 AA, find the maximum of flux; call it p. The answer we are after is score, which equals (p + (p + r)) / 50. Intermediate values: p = 15.6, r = 14.7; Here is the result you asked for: 0.918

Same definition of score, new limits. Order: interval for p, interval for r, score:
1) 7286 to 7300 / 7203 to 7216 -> 0.906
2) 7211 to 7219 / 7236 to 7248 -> 0.898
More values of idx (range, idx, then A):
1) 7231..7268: 0.7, 0.18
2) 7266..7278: 0.2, 0.05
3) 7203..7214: 0.8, 0.20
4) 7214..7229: 0.4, 0.09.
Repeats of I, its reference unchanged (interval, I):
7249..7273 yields 0.17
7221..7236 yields 0.27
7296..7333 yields 0.34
